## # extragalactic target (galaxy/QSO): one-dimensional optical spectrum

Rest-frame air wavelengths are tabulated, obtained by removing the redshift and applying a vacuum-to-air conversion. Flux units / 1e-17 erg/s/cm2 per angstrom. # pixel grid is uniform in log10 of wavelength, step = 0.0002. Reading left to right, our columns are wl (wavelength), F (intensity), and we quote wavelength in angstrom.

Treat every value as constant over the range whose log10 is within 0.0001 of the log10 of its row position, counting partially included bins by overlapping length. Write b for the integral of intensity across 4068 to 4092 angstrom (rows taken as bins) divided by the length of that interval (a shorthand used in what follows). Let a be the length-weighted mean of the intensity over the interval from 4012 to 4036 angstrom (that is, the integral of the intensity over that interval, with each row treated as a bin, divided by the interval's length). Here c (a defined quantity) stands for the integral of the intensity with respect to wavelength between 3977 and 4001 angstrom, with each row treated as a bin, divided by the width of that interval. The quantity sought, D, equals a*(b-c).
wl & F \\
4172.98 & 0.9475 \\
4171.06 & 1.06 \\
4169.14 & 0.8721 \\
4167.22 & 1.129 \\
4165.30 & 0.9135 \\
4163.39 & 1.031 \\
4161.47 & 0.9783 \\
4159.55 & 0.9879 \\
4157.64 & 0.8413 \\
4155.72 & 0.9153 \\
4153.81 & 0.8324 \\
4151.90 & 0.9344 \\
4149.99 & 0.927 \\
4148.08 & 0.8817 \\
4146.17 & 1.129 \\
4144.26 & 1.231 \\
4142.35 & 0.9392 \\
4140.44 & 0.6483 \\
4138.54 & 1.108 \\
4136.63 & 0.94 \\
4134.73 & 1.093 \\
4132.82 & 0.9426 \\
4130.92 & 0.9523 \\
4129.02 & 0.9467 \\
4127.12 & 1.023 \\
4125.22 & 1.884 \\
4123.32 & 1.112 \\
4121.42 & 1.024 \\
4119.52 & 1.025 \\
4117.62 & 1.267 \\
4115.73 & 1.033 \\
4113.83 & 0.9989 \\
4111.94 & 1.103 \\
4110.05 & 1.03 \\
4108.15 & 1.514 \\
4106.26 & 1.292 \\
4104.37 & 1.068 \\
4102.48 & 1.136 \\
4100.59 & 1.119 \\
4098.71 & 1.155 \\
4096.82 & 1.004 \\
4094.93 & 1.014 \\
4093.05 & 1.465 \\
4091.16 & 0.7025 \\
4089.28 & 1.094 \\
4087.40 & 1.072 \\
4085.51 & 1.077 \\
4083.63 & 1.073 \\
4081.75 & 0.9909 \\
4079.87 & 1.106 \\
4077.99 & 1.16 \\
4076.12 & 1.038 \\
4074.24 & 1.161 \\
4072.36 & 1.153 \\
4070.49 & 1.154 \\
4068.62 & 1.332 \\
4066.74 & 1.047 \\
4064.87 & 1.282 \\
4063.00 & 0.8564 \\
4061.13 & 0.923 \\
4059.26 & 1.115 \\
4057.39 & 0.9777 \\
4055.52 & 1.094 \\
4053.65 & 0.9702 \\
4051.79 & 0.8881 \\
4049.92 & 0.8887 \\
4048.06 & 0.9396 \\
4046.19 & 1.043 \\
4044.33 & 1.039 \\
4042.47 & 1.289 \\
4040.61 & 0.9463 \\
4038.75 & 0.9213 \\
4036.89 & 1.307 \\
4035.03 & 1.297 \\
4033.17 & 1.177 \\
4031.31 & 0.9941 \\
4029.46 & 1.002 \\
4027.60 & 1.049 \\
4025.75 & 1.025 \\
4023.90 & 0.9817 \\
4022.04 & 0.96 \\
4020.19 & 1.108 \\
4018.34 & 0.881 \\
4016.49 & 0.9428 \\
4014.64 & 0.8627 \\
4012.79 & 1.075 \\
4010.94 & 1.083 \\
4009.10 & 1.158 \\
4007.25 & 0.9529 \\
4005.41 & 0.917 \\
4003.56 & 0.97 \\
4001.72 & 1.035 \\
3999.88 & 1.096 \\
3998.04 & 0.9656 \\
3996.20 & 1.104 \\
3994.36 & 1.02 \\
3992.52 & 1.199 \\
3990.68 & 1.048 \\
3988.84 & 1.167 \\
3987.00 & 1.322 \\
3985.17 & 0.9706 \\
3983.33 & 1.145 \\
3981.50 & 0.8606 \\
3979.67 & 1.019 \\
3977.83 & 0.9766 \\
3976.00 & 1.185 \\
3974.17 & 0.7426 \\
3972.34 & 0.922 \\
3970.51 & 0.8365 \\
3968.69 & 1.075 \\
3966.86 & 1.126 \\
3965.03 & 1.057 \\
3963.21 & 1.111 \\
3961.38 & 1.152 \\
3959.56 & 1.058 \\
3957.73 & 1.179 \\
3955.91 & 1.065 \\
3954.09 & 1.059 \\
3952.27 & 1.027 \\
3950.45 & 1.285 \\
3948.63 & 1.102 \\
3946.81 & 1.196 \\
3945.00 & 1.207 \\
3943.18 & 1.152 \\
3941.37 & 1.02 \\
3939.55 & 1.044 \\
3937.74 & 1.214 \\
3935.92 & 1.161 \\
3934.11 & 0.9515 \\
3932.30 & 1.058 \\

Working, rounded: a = 1.03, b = 1.08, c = 1.07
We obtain 0.02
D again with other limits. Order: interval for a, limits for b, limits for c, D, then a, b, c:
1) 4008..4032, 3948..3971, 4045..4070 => 0.06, 1.01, 1.09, 1.03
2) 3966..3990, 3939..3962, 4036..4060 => 0.09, 1.03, 1.12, 1.03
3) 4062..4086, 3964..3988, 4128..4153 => 0.05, 1.11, 1.02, 0.97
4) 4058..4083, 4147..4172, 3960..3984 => -0.07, 1.10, 0.95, 1.02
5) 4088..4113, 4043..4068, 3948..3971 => -0.09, 1.13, 1.01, 1.09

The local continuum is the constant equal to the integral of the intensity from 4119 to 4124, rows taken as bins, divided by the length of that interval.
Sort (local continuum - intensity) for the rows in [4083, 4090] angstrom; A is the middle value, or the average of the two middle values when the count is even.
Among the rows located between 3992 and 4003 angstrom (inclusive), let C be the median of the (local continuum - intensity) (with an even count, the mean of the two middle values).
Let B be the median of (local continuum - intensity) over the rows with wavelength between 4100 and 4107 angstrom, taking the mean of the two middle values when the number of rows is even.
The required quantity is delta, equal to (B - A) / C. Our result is 3.9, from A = -0.023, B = -0.075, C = -0.01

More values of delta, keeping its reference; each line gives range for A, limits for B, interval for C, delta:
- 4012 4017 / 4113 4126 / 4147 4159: -0.6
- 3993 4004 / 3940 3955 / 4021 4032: -1.8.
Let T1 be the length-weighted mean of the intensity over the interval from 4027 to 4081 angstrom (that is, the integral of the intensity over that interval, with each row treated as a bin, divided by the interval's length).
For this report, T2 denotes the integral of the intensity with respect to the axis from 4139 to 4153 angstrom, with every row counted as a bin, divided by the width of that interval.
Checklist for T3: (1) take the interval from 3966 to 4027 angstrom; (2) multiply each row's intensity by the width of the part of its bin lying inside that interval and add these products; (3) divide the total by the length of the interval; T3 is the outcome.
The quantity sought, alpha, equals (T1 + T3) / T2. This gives 2.18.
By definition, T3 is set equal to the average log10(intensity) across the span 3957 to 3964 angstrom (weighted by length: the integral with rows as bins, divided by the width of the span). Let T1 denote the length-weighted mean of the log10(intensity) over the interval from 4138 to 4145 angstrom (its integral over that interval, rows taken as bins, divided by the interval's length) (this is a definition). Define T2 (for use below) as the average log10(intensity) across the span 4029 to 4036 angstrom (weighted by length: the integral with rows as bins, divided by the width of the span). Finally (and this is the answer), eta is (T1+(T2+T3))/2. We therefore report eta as 0.04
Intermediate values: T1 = -0.027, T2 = 0.05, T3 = 0.05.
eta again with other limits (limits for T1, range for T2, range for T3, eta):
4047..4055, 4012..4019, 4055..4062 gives -0.03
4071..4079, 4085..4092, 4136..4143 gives -0.01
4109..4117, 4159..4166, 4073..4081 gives 0.03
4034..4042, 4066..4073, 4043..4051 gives 0.05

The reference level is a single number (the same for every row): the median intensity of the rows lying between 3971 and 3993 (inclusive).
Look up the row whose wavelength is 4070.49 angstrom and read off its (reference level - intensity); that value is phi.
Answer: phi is -0.12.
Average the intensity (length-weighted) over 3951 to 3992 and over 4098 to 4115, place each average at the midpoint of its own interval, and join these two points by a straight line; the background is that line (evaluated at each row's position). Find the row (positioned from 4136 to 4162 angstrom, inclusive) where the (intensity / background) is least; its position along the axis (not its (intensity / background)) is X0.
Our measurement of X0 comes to 4140.44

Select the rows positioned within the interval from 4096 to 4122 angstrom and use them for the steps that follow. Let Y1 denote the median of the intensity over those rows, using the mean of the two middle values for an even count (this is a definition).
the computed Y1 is 1.09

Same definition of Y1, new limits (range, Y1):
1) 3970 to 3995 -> 1.02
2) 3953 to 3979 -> 1.06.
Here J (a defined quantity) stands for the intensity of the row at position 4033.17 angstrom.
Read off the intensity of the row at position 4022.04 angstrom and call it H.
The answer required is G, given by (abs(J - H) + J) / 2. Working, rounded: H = 0.96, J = 1.177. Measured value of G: 0.697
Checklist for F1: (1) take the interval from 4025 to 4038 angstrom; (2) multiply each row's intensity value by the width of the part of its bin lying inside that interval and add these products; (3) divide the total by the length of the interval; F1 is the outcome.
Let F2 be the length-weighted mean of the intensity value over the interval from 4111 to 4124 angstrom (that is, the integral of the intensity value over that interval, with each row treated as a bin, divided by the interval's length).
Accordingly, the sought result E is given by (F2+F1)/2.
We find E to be 1.10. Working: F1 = 1.12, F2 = 1.08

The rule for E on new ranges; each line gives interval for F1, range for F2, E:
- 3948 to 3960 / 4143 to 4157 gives 1.04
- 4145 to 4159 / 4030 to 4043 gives 1.03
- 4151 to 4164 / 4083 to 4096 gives 1.00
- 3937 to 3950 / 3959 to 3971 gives 1.10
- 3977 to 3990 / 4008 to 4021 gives 1.04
